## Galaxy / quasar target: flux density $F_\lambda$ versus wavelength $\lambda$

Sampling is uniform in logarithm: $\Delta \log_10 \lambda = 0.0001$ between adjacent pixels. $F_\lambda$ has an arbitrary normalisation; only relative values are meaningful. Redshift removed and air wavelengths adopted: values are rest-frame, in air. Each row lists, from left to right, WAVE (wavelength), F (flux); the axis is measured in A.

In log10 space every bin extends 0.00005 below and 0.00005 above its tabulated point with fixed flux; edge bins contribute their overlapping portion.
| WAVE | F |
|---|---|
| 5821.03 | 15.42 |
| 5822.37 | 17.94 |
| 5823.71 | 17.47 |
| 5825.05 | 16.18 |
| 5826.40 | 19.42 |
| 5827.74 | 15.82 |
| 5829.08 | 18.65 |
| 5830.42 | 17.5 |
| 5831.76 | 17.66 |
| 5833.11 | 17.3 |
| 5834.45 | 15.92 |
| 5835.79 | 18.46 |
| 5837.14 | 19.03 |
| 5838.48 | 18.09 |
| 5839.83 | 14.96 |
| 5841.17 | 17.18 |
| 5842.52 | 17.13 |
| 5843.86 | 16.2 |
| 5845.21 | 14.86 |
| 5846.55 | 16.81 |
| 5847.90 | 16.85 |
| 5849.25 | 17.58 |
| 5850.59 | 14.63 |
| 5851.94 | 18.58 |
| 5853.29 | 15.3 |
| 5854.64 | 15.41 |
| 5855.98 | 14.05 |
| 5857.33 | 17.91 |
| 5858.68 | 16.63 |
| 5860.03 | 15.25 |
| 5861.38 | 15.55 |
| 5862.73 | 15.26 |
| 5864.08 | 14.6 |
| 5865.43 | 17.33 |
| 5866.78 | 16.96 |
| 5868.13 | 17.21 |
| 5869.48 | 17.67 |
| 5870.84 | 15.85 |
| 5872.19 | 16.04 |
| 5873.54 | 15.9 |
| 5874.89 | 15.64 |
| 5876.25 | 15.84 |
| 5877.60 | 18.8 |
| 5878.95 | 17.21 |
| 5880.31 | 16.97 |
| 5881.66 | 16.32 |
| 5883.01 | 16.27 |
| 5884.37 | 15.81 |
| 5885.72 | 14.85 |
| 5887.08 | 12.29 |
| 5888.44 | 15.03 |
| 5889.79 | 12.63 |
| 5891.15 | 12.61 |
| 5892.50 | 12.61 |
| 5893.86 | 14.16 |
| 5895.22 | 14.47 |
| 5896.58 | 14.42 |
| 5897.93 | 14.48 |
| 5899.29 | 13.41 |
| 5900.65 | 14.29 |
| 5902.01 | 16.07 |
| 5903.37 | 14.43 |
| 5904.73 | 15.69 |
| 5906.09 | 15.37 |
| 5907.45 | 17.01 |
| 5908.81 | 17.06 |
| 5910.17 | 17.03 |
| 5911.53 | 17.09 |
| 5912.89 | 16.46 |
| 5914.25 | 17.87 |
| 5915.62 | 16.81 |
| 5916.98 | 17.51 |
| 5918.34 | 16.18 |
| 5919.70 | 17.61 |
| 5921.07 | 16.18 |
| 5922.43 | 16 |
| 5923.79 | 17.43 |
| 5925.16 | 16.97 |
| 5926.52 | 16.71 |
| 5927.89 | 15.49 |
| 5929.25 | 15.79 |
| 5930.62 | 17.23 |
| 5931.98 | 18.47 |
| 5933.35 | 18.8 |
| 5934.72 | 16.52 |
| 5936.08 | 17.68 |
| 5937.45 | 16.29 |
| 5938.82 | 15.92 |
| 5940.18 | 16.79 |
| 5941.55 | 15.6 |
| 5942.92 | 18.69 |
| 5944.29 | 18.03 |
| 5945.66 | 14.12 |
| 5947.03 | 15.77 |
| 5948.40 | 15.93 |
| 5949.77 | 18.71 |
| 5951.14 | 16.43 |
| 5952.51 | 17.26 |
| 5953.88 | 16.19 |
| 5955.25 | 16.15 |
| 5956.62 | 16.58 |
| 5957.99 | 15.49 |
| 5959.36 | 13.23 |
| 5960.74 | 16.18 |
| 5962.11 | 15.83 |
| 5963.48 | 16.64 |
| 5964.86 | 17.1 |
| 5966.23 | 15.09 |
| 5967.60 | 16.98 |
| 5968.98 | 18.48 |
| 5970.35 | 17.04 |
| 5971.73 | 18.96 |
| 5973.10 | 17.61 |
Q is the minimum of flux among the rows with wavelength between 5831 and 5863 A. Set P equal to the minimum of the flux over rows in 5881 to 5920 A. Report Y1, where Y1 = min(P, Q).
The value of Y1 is 12.3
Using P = 12.29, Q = 14.05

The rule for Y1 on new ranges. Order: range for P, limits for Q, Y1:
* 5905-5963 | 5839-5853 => 13.2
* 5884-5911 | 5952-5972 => 12.3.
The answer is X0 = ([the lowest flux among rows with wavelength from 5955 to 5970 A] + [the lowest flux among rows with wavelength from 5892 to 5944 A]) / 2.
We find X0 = 12.9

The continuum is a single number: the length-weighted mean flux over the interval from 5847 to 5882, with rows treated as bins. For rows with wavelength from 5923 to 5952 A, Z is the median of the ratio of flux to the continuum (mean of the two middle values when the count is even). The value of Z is 1.02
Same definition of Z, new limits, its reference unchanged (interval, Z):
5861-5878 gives 0.97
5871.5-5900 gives 0.92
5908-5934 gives 1.04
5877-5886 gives 1.00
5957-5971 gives 1.00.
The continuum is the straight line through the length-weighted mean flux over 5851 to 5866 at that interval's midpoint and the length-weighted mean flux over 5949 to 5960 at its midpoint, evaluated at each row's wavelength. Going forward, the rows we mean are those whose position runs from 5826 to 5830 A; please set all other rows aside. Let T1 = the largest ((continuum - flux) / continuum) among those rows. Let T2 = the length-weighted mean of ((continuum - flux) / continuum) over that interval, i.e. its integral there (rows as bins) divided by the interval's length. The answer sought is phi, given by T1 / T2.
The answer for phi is 0.0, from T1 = 0.00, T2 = -0.126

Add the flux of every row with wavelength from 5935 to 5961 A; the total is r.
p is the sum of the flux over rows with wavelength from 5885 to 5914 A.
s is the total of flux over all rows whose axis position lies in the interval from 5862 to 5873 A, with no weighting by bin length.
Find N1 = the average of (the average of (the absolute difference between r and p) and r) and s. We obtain 143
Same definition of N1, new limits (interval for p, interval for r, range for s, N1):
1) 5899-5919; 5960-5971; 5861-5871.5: 126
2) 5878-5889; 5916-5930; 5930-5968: 284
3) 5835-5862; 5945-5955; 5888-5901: 152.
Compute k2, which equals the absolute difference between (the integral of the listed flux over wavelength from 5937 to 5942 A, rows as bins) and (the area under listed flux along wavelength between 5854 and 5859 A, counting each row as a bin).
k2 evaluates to 1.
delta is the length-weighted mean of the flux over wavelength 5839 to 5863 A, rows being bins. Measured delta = 16.1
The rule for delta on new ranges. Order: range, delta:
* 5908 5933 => 16.9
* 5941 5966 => 16.3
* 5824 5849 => 17.1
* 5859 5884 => 16.4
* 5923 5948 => 16.8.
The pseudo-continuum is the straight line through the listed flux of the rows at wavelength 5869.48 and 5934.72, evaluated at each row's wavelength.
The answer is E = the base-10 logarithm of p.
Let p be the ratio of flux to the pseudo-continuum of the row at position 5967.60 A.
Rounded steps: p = 1.07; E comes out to 0.03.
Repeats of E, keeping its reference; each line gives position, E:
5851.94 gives 0.01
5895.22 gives -0.08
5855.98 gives -0.11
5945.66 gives -0.06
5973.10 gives 0.05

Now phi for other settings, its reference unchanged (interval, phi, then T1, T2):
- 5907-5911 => 1.0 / -0.06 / -0.057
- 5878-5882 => 0.3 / -0.02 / -0.062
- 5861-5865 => 1.9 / 0.09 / 0.046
